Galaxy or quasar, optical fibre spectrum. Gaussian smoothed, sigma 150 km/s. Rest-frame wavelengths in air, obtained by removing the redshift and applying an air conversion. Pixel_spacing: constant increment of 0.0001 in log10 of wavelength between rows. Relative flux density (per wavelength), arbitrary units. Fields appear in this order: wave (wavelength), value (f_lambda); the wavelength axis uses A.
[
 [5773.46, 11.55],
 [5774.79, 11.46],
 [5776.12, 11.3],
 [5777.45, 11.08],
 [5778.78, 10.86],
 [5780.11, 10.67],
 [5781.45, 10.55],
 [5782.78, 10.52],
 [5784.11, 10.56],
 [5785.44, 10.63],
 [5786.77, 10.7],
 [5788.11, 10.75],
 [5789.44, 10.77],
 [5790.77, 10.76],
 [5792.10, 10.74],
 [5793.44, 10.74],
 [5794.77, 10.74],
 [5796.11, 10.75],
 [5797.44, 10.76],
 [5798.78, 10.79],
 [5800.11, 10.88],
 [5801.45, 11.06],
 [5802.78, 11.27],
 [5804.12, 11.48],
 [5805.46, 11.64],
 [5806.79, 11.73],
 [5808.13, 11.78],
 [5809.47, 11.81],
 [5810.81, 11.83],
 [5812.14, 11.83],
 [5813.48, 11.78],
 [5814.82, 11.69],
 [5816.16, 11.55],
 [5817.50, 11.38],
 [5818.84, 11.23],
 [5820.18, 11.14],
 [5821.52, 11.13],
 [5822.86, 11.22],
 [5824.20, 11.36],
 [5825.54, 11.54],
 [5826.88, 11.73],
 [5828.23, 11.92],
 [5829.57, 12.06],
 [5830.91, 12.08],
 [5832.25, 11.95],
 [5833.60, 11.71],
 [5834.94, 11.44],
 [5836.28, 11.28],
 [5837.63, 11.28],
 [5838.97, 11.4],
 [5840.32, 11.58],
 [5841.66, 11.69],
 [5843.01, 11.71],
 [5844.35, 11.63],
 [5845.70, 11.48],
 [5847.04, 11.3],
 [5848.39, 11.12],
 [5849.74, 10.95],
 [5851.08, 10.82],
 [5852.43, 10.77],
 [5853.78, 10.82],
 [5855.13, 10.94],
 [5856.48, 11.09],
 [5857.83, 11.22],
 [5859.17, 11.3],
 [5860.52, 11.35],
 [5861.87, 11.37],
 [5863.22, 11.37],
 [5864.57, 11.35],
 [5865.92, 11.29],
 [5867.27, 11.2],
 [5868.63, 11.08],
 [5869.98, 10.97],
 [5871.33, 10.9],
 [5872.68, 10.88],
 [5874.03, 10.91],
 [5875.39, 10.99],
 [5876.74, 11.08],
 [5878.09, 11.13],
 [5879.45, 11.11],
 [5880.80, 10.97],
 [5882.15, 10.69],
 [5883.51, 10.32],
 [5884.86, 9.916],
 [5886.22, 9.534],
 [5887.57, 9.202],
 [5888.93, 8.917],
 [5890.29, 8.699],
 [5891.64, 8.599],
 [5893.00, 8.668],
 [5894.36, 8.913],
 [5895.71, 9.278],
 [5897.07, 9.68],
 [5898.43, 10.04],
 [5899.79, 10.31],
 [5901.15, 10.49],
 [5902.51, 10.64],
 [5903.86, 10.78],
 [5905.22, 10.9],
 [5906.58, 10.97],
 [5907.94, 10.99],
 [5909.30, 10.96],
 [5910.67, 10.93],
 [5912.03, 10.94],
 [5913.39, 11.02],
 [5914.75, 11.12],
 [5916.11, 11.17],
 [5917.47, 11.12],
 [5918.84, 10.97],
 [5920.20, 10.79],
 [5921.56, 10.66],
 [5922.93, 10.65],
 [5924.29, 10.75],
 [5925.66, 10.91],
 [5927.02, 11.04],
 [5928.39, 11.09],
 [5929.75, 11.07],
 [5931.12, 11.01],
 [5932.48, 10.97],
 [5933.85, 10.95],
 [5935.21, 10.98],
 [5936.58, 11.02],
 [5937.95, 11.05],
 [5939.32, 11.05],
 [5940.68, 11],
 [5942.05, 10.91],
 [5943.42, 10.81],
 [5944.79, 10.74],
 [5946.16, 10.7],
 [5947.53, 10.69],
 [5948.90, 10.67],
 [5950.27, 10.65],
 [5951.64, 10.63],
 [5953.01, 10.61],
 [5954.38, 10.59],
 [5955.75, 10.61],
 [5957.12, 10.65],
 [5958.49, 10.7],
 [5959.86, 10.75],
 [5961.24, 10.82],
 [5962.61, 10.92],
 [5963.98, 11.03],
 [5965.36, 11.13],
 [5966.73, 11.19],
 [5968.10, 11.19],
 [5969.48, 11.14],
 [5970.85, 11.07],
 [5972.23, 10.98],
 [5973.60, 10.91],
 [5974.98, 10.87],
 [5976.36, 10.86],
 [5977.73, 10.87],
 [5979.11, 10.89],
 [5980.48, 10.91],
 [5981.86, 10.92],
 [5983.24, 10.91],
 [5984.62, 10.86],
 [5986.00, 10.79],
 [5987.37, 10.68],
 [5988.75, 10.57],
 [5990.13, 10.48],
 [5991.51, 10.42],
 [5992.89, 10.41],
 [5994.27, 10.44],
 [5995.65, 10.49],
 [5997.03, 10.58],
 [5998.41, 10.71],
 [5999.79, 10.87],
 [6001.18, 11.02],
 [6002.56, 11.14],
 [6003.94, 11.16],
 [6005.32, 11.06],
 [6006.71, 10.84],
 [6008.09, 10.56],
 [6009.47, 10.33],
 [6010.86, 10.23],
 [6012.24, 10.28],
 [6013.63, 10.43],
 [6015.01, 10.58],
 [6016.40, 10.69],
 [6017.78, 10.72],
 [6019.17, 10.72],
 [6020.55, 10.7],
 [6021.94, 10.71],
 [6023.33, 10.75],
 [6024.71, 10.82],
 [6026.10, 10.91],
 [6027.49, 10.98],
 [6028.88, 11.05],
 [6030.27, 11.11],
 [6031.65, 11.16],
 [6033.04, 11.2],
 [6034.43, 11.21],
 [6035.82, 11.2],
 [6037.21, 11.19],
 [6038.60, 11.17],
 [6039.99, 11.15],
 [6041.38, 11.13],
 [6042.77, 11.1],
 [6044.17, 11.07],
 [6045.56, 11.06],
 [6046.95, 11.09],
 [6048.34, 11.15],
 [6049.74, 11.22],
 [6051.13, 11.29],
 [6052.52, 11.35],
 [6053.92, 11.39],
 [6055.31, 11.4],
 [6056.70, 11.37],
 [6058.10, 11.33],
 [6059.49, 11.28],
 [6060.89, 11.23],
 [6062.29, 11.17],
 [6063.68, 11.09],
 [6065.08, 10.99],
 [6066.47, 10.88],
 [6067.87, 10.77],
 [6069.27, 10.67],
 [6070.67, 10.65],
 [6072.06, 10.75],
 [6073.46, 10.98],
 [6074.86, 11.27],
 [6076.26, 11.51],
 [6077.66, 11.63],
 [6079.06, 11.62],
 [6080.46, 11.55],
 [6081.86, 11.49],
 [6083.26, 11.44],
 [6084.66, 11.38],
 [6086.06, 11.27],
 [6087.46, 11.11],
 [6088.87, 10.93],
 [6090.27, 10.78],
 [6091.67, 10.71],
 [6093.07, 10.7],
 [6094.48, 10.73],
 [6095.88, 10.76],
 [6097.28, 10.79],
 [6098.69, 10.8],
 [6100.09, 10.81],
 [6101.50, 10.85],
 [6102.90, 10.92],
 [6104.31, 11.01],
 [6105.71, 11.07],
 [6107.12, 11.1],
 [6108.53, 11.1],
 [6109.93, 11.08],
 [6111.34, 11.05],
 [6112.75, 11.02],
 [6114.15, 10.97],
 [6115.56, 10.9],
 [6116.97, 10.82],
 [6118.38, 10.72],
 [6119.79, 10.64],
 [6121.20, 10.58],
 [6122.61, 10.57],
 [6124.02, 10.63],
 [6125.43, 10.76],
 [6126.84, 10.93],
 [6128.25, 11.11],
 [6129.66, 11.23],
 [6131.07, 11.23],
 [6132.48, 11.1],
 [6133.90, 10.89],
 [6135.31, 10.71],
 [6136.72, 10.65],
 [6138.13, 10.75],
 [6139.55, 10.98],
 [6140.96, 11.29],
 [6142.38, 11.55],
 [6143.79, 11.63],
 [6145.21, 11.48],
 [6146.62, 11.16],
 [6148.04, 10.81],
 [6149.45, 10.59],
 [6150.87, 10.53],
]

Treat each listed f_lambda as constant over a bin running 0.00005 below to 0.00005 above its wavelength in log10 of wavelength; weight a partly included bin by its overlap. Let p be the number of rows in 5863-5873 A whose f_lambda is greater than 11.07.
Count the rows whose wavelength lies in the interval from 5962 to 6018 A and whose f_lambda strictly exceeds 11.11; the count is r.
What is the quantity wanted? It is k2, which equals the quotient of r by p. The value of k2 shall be 1.20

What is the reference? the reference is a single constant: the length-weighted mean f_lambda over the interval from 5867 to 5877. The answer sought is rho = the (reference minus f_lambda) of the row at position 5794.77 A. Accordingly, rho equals 0.2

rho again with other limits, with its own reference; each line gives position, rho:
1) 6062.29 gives -0.2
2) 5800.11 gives 0.1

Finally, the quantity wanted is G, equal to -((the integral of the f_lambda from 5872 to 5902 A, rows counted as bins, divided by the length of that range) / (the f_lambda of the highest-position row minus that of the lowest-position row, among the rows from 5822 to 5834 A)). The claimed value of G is -20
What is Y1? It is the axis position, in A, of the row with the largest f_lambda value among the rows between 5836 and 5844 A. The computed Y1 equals 5843.01 A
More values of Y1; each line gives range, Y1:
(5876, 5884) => 5878.09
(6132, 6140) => 6132.48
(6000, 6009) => 6003.94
